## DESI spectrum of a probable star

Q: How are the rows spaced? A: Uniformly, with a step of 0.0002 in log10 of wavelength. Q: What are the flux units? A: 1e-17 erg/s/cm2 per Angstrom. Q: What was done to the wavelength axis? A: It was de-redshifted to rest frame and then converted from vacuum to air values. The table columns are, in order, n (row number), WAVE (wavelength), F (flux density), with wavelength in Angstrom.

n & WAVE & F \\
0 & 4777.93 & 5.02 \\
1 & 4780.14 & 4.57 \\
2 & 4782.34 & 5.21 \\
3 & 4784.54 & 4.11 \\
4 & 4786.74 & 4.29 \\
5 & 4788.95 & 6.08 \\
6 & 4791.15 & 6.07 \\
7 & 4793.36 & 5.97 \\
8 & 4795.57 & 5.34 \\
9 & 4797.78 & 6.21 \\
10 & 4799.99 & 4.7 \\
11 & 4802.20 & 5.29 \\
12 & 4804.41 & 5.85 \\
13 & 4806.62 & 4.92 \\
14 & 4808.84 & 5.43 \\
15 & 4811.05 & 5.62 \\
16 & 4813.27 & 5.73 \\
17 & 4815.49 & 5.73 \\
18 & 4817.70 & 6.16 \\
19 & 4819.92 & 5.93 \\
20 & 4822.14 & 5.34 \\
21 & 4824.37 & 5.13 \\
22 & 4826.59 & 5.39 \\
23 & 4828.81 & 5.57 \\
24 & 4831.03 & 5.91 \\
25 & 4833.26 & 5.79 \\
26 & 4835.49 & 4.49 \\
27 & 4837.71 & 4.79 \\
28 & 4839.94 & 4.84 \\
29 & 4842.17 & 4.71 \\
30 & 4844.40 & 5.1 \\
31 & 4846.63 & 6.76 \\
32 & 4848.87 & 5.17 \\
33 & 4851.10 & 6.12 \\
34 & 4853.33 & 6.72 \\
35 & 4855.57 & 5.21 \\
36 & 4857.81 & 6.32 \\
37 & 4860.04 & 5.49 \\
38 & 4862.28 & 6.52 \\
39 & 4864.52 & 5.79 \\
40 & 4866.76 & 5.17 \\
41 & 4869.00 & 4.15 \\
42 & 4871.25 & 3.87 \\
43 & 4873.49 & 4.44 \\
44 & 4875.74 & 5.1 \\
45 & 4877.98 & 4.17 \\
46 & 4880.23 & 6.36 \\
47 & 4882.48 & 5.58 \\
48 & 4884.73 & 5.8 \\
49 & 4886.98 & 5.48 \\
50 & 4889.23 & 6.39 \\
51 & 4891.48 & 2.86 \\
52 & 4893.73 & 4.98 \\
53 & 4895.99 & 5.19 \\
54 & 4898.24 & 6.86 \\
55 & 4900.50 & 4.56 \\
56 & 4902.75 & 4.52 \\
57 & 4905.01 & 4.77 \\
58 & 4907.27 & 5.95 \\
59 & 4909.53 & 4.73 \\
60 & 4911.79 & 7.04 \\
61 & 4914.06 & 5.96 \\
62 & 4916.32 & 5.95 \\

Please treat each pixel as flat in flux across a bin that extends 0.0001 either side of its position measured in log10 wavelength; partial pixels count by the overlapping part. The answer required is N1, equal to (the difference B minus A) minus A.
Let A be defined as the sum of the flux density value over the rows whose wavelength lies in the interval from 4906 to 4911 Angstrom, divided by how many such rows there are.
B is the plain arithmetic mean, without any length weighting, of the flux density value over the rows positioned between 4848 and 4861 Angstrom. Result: -4.8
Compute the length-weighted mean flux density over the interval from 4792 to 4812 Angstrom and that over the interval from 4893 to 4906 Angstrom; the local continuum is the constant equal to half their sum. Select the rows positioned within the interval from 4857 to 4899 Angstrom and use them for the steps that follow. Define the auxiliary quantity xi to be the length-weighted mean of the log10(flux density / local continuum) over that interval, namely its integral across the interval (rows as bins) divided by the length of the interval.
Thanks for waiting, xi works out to -0.0133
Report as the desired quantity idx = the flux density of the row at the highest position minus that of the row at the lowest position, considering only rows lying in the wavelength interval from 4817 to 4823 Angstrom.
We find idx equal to -0.8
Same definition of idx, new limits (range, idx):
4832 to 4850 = -0.6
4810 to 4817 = 0.1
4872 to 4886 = 1.4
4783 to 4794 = 1.9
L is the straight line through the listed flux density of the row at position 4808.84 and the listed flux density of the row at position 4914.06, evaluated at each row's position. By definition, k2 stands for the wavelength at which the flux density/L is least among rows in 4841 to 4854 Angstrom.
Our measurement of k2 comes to 4842.17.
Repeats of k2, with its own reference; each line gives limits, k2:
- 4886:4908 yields 4891.48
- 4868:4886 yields 4871.25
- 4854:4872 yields 4871.25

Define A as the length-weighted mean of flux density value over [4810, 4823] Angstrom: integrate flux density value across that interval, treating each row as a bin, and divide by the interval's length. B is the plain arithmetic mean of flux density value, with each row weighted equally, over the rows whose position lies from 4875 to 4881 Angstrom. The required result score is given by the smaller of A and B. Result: 5.2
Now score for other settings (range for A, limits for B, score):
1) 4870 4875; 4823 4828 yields 4.2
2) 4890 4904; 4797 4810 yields 4.9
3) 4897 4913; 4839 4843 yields 4.8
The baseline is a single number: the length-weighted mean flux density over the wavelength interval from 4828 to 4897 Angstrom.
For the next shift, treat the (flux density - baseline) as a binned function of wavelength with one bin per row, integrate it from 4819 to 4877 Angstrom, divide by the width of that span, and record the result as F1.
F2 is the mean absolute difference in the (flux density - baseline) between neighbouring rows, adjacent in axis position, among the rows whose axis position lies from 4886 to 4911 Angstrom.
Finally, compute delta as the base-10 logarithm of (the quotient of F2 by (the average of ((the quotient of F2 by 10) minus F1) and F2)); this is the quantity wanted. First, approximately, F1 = 0.057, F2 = 1.3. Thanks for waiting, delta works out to 0.28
